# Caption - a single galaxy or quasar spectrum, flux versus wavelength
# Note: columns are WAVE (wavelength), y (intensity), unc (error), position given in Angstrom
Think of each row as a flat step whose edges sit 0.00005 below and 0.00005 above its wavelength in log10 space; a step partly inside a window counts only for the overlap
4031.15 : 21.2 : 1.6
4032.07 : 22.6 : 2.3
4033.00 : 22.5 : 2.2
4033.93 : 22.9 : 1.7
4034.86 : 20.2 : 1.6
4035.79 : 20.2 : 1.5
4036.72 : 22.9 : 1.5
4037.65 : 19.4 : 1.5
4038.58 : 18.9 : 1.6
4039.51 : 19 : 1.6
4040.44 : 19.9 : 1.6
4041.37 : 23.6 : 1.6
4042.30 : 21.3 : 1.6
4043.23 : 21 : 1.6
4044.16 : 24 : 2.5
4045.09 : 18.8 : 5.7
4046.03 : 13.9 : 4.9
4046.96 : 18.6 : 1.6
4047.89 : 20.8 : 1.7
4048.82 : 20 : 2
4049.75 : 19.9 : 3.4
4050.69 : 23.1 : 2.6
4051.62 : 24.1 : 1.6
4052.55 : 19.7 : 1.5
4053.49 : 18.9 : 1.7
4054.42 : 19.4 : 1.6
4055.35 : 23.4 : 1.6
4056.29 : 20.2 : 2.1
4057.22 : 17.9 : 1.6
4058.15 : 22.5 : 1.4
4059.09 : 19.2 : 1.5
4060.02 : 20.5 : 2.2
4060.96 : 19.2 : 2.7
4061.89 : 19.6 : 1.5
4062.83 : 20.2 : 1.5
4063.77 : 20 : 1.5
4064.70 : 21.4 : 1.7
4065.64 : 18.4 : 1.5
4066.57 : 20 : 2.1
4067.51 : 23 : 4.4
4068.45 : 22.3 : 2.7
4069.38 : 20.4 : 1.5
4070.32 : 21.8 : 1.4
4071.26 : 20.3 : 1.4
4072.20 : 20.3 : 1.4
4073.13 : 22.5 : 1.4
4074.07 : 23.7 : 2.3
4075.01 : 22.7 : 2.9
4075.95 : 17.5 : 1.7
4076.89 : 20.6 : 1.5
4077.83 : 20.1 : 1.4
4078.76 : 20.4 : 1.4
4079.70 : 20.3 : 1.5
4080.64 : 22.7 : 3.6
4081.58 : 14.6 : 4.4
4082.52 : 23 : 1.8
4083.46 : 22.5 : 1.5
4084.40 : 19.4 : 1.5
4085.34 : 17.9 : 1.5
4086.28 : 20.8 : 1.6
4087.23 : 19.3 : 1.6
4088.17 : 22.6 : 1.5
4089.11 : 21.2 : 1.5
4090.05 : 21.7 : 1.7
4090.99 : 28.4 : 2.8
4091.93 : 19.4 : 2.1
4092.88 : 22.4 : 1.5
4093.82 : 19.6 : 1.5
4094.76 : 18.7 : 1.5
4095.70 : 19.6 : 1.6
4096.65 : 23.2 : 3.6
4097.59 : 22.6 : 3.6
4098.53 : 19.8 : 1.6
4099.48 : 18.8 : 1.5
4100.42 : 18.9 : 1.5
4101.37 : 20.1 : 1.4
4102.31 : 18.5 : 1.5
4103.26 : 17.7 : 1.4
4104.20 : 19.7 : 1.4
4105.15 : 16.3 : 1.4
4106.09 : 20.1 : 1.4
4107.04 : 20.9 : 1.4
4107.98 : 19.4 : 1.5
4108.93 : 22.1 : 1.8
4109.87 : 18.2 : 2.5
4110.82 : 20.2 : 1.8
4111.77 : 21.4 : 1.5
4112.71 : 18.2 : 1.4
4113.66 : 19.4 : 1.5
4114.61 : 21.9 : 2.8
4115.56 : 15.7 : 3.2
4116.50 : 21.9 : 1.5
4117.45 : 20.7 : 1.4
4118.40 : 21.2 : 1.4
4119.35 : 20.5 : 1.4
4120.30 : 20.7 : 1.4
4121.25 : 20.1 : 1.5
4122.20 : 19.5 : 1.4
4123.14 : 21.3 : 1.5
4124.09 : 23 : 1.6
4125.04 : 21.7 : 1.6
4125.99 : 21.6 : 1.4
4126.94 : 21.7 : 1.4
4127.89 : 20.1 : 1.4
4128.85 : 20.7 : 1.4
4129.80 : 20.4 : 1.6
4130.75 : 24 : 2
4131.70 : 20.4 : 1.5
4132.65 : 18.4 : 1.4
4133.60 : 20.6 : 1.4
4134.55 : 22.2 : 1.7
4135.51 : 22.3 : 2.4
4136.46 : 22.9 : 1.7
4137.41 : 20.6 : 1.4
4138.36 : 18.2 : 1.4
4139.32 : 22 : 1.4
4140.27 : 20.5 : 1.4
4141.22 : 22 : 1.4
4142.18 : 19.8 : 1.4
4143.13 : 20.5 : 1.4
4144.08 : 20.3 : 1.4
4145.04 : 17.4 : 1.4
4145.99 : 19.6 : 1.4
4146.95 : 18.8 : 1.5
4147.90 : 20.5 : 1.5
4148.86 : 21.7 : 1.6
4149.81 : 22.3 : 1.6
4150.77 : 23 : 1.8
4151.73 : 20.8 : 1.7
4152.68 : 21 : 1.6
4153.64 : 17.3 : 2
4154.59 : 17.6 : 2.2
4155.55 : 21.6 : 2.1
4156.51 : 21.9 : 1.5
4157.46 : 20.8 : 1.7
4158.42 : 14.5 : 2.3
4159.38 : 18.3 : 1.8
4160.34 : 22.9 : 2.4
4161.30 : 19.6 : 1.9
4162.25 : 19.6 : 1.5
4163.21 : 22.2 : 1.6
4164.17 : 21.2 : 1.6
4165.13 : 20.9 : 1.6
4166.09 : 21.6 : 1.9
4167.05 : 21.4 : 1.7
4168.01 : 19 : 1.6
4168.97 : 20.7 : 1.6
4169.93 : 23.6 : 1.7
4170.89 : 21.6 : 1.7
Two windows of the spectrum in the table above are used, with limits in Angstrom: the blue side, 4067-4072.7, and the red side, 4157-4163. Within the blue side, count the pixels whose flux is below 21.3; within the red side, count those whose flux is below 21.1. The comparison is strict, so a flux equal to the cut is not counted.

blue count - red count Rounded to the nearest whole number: -2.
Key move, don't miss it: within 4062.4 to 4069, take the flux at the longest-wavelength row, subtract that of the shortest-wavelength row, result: 2.1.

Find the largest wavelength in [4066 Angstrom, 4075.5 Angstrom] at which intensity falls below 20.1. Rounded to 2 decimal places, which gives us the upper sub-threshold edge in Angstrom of 4066.57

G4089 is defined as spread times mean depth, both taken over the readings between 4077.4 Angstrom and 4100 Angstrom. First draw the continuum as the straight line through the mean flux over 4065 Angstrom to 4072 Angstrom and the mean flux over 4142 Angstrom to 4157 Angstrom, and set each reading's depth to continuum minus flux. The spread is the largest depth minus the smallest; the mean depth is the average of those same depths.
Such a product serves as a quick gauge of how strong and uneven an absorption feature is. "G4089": -1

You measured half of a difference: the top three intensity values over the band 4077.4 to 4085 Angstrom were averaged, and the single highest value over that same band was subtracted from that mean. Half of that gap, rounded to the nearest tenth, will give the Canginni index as -0.1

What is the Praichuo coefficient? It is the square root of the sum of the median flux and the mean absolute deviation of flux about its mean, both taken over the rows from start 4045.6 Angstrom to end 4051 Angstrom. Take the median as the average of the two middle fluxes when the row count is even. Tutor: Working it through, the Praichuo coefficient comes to 4.69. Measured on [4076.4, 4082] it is 4.70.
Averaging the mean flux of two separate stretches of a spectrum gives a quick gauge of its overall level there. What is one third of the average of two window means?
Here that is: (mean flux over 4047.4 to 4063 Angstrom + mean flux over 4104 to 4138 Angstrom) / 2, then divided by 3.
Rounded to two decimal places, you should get 6.84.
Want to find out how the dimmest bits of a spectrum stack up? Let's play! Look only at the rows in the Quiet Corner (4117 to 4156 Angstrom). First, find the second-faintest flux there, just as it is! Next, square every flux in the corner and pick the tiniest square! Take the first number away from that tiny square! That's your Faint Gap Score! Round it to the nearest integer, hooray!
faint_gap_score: 282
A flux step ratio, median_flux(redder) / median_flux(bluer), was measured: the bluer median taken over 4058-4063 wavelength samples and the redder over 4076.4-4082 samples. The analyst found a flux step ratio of 1.023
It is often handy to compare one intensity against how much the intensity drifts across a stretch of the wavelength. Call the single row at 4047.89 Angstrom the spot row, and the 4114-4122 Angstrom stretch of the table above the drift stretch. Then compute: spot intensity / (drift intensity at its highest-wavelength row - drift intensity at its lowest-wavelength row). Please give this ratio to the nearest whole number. -12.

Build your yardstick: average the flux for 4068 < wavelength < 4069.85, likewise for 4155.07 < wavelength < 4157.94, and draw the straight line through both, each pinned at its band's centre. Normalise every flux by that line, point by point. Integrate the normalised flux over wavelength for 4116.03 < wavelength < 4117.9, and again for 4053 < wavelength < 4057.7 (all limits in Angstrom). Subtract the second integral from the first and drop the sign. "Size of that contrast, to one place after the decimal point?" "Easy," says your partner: 2.5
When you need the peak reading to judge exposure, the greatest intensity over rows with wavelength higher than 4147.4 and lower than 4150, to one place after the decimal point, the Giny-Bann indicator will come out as 22.3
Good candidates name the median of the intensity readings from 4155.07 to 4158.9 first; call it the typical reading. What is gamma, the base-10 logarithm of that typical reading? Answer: 1.33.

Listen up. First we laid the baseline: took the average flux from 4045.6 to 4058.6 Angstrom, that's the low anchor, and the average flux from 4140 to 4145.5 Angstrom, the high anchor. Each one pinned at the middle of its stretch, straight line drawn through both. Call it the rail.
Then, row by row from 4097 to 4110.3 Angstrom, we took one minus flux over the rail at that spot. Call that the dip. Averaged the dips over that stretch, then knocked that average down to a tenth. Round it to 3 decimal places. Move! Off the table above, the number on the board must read 0.003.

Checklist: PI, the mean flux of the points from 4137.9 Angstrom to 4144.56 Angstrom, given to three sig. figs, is 20.5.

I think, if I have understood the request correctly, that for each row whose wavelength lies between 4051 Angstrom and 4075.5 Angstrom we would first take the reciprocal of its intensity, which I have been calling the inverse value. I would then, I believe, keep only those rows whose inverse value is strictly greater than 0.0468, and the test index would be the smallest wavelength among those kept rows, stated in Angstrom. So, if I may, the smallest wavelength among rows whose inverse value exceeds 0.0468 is 4052.55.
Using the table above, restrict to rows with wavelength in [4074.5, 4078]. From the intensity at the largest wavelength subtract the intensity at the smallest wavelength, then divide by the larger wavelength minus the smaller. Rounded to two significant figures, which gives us -0.92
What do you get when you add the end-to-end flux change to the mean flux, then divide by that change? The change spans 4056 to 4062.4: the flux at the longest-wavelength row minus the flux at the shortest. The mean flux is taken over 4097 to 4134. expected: -33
